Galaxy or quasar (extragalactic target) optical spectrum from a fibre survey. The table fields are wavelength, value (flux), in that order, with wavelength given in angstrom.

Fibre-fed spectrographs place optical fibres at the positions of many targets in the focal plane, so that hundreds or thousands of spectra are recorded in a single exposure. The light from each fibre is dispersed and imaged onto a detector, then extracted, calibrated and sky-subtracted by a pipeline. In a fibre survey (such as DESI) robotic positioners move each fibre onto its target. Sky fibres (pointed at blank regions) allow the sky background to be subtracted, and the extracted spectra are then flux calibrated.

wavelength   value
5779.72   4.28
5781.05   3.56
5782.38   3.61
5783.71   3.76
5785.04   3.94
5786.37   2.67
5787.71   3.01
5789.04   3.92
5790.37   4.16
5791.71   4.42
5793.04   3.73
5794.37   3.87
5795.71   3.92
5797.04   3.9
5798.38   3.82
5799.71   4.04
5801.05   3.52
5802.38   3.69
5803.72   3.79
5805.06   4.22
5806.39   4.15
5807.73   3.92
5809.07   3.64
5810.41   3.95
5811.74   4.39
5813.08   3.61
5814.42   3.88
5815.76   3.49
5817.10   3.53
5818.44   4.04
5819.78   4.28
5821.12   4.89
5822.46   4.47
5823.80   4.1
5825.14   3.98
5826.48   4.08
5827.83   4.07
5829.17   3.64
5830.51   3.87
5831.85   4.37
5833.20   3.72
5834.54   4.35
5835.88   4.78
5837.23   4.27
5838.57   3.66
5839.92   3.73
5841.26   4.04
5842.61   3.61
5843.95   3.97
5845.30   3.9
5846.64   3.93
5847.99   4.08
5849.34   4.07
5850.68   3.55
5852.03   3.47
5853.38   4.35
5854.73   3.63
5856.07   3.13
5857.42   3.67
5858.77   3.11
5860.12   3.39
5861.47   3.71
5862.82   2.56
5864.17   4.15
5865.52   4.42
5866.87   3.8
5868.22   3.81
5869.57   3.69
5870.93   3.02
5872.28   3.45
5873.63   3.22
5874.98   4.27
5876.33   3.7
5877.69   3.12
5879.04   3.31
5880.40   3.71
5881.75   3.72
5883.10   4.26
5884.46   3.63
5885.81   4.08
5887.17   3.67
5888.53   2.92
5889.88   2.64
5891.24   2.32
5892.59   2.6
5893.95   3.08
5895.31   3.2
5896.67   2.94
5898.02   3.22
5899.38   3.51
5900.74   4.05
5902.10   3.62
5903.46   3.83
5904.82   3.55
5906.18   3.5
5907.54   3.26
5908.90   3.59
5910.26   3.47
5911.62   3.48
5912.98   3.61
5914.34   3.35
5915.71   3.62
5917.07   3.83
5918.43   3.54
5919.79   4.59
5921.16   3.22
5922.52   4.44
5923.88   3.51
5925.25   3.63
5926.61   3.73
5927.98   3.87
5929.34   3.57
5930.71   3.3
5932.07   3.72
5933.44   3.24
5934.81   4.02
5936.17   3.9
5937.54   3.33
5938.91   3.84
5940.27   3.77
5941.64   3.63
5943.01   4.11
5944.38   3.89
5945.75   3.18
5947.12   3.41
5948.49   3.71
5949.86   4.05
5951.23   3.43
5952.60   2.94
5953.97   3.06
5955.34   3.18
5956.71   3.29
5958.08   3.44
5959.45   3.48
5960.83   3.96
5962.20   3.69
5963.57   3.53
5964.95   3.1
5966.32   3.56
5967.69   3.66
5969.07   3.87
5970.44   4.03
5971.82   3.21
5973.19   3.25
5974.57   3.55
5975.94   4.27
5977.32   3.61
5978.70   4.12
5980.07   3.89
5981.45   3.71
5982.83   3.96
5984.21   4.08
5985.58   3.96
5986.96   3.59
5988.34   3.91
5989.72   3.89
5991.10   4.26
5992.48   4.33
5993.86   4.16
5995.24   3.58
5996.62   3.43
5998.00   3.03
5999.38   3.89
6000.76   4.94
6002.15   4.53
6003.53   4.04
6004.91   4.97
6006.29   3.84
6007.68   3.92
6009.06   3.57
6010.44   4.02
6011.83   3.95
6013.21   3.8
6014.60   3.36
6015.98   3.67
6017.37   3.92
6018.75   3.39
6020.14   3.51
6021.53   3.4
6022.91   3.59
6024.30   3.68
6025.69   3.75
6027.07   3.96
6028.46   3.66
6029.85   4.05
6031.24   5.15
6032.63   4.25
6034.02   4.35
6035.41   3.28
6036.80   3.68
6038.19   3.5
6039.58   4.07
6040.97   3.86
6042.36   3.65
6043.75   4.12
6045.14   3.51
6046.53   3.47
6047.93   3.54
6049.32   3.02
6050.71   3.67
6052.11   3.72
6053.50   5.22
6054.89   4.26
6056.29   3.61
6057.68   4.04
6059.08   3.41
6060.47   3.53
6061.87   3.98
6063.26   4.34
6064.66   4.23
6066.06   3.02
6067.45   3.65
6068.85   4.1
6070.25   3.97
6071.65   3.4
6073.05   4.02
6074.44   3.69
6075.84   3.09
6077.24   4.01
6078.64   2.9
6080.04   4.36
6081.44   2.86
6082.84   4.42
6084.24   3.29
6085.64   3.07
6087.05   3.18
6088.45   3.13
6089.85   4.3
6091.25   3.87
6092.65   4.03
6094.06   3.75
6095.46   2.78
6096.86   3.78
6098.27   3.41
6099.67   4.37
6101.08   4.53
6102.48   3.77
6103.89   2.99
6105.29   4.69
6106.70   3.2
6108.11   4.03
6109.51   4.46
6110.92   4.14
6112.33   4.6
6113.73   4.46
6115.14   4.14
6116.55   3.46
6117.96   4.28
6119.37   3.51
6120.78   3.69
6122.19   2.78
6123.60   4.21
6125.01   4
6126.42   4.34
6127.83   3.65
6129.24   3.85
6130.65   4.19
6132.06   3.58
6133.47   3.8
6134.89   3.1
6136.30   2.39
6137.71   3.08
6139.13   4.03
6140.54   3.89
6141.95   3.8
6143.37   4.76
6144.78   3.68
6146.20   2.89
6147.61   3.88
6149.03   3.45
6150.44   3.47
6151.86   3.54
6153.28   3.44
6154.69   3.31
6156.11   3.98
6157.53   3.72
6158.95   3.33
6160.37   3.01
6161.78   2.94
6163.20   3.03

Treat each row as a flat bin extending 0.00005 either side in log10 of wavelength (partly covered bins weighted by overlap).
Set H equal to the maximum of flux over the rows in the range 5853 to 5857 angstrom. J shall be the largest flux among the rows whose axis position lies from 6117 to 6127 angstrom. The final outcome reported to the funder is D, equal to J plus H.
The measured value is 8.7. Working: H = 4.35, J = 4.34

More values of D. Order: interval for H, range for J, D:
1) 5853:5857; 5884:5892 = 8.4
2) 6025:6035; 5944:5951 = 9.2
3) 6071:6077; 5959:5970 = 8.0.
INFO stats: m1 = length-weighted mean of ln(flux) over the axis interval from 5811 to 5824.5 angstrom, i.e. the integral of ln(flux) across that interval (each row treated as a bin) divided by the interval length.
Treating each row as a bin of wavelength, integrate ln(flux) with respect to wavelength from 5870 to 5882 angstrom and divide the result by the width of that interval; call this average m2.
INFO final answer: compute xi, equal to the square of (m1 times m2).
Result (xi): 3.04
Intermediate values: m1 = 1.40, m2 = 1.25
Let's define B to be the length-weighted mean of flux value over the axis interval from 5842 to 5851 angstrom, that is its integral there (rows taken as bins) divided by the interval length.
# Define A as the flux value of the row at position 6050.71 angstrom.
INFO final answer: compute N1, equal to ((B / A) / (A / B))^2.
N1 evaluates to 1.3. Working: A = 3.67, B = 3.9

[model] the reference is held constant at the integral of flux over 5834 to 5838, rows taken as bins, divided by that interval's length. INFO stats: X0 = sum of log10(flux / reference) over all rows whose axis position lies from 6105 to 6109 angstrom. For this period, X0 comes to -0.16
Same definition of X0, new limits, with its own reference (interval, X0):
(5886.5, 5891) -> -0.49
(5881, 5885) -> -0.19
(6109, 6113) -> -0.02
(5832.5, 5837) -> -0.06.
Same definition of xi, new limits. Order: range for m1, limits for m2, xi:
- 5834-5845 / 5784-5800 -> 3.38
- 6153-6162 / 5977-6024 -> 2.73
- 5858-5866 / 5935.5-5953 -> 2.58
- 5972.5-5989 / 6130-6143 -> 2.84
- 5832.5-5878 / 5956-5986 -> 2.93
